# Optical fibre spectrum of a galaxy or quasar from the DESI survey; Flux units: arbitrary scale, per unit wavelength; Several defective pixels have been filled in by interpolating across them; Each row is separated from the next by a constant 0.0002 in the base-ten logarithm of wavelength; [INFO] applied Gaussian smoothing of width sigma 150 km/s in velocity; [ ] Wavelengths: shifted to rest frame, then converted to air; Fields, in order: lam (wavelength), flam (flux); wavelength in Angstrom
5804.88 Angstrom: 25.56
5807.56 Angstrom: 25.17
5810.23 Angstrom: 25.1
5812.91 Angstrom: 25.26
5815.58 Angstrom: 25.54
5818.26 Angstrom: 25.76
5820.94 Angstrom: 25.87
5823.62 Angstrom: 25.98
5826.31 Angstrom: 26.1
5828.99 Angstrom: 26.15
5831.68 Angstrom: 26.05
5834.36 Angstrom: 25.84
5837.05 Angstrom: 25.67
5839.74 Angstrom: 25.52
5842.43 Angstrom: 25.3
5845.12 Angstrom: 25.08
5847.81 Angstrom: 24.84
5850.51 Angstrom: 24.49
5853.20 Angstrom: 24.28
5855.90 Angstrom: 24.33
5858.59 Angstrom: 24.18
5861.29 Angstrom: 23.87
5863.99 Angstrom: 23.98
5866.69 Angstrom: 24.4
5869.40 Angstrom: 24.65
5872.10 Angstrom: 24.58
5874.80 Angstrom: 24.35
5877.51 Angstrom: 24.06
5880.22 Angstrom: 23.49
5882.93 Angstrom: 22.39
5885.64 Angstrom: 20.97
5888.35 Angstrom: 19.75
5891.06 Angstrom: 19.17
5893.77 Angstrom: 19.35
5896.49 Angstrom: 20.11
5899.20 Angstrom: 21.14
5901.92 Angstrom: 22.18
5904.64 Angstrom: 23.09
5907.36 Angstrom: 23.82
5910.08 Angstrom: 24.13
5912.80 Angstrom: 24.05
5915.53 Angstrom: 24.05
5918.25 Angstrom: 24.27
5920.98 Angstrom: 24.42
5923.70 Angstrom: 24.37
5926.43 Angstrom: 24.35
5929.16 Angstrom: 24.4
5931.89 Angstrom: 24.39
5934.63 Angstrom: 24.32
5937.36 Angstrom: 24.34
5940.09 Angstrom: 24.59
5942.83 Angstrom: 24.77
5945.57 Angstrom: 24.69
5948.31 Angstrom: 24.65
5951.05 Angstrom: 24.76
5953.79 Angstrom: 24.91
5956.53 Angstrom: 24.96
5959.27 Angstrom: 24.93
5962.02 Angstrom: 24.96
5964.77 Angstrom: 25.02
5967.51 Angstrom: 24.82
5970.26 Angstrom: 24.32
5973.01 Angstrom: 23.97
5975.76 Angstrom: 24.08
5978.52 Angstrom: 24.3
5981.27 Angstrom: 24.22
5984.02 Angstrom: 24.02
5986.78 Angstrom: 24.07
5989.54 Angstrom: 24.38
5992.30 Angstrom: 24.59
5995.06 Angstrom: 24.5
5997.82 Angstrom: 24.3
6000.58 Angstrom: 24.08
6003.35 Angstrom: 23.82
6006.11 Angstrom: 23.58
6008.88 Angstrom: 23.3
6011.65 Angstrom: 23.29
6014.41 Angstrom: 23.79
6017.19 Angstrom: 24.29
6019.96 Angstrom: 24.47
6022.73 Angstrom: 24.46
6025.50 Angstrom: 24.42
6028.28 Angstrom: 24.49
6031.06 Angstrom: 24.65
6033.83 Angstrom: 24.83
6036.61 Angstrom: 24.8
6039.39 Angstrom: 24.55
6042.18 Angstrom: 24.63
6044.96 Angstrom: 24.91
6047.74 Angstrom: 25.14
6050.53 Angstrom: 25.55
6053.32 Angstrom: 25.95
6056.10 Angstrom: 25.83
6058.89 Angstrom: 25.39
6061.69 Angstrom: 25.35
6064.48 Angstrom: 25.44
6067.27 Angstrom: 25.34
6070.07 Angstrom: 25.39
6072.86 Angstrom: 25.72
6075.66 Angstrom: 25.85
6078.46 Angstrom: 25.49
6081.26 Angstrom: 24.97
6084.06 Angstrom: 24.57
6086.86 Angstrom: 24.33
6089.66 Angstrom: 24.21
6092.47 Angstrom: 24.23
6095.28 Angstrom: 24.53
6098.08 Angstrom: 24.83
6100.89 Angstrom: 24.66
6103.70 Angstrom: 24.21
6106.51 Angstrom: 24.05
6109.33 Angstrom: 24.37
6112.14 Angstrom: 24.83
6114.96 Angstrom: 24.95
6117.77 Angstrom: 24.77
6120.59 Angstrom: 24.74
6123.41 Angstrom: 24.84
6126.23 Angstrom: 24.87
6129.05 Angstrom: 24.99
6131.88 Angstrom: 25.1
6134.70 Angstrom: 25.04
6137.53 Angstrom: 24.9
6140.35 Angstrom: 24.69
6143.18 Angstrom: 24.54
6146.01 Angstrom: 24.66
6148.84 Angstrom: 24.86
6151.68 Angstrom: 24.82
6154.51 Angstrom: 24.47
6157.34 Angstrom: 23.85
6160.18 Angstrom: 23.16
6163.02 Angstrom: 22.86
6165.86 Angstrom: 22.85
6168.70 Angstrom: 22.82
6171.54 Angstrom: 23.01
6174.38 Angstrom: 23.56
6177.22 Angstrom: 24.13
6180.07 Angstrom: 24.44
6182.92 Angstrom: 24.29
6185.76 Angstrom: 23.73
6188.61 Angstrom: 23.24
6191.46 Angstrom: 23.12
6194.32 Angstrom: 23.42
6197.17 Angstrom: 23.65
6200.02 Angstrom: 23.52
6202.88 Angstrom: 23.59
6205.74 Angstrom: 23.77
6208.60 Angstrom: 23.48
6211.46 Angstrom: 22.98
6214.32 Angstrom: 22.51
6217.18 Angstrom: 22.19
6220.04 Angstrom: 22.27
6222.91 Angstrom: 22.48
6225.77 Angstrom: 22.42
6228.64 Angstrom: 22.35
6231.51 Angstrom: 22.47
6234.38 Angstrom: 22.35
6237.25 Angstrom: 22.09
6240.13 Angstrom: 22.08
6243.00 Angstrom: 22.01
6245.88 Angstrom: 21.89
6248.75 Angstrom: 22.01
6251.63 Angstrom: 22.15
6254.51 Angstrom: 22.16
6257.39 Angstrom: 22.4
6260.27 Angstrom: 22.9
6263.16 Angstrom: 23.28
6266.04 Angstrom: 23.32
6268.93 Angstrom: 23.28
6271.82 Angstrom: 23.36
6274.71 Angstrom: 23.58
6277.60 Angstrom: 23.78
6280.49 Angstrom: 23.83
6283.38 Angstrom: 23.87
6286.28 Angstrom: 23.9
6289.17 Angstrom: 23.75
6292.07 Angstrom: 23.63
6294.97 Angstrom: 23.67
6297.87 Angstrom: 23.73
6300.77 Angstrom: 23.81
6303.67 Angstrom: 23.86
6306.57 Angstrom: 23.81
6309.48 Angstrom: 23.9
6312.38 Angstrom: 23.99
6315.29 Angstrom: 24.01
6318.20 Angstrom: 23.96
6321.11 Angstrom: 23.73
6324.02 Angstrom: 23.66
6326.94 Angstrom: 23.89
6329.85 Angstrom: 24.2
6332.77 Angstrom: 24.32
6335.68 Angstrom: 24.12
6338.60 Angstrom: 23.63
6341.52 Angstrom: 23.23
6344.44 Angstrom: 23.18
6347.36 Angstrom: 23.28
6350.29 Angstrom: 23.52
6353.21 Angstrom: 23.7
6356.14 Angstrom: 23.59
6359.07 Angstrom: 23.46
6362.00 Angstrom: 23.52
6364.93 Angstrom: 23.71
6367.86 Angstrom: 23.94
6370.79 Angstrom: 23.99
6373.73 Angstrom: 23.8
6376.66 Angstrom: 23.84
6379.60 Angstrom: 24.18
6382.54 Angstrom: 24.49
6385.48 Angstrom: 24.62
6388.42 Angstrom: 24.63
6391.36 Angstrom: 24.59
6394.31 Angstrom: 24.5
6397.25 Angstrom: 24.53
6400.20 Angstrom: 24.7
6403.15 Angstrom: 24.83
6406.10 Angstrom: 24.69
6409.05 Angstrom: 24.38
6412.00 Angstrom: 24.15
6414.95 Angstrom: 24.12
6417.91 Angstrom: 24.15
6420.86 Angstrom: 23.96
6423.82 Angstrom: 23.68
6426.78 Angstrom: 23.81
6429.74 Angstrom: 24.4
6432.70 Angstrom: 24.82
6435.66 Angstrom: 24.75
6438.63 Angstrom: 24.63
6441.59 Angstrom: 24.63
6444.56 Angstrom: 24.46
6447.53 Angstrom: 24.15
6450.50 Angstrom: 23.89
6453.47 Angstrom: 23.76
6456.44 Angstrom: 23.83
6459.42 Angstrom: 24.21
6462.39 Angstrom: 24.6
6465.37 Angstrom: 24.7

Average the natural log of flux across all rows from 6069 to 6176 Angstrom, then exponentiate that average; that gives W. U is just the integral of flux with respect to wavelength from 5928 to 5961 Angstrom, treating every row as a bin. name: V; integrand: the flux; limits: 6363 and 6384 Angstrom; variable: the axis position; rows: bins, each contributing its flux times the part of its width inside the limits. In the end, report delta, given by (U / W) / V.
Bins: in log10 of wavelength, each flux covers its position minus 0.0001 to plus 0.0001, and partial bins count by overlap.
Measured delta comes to 0.07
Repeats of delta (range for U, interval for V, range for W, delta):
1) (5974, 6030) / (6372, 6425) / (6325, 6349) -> 0.04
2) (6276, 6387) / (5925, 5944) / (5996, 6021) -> 0.24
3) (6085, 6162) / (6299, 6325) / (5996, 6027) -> 0.13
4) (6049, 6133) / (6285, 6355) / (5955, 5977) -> 0.05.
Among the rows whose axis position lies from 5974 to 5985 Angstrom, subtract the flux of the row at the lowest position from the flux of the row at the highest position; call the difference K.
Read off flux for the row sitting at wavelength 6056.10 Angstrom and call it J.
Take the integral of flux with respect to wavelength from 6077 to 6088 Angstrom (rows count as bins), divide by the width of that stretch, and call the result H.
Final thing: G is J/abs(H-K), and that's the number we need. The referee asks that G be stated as 1.04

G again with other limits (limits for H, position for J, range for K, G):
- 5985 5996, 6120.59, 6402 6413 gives 0.99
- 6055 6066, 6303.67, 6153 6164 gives 0.88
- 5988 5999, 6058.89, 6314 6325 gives 1.02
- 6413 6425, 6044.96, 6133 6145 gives 1.02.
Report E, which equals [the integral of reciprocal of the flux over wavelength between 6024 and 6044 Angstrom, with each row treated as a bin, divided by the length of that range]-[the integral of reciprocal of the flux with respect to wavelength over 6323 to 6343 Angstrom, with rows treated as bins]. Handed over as -0.797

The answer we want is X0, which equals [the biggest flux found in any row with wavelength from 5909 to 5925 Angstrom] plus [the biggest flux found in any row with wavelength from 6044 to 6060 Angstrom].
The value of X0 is 50.4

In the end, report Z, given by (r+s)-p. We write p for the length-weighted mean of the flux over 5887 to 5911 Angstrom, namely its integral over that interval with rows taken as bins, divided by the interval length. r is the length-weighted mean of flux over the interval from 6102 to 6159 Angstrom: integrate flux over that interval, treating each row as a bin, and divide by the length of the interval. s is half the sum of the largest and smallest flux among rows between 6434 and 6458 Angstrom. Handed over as 27.6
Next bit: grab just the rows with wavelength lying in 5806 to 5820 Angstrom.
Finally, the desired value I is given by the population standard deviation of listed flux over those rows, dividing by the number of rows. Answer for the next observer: 0.247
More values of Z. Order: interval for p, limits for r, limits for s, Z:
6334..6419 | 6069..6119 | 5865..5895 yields 22.6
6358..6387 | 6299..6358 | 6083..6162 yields 23.9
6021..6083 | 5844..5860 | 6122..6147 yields 24.2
